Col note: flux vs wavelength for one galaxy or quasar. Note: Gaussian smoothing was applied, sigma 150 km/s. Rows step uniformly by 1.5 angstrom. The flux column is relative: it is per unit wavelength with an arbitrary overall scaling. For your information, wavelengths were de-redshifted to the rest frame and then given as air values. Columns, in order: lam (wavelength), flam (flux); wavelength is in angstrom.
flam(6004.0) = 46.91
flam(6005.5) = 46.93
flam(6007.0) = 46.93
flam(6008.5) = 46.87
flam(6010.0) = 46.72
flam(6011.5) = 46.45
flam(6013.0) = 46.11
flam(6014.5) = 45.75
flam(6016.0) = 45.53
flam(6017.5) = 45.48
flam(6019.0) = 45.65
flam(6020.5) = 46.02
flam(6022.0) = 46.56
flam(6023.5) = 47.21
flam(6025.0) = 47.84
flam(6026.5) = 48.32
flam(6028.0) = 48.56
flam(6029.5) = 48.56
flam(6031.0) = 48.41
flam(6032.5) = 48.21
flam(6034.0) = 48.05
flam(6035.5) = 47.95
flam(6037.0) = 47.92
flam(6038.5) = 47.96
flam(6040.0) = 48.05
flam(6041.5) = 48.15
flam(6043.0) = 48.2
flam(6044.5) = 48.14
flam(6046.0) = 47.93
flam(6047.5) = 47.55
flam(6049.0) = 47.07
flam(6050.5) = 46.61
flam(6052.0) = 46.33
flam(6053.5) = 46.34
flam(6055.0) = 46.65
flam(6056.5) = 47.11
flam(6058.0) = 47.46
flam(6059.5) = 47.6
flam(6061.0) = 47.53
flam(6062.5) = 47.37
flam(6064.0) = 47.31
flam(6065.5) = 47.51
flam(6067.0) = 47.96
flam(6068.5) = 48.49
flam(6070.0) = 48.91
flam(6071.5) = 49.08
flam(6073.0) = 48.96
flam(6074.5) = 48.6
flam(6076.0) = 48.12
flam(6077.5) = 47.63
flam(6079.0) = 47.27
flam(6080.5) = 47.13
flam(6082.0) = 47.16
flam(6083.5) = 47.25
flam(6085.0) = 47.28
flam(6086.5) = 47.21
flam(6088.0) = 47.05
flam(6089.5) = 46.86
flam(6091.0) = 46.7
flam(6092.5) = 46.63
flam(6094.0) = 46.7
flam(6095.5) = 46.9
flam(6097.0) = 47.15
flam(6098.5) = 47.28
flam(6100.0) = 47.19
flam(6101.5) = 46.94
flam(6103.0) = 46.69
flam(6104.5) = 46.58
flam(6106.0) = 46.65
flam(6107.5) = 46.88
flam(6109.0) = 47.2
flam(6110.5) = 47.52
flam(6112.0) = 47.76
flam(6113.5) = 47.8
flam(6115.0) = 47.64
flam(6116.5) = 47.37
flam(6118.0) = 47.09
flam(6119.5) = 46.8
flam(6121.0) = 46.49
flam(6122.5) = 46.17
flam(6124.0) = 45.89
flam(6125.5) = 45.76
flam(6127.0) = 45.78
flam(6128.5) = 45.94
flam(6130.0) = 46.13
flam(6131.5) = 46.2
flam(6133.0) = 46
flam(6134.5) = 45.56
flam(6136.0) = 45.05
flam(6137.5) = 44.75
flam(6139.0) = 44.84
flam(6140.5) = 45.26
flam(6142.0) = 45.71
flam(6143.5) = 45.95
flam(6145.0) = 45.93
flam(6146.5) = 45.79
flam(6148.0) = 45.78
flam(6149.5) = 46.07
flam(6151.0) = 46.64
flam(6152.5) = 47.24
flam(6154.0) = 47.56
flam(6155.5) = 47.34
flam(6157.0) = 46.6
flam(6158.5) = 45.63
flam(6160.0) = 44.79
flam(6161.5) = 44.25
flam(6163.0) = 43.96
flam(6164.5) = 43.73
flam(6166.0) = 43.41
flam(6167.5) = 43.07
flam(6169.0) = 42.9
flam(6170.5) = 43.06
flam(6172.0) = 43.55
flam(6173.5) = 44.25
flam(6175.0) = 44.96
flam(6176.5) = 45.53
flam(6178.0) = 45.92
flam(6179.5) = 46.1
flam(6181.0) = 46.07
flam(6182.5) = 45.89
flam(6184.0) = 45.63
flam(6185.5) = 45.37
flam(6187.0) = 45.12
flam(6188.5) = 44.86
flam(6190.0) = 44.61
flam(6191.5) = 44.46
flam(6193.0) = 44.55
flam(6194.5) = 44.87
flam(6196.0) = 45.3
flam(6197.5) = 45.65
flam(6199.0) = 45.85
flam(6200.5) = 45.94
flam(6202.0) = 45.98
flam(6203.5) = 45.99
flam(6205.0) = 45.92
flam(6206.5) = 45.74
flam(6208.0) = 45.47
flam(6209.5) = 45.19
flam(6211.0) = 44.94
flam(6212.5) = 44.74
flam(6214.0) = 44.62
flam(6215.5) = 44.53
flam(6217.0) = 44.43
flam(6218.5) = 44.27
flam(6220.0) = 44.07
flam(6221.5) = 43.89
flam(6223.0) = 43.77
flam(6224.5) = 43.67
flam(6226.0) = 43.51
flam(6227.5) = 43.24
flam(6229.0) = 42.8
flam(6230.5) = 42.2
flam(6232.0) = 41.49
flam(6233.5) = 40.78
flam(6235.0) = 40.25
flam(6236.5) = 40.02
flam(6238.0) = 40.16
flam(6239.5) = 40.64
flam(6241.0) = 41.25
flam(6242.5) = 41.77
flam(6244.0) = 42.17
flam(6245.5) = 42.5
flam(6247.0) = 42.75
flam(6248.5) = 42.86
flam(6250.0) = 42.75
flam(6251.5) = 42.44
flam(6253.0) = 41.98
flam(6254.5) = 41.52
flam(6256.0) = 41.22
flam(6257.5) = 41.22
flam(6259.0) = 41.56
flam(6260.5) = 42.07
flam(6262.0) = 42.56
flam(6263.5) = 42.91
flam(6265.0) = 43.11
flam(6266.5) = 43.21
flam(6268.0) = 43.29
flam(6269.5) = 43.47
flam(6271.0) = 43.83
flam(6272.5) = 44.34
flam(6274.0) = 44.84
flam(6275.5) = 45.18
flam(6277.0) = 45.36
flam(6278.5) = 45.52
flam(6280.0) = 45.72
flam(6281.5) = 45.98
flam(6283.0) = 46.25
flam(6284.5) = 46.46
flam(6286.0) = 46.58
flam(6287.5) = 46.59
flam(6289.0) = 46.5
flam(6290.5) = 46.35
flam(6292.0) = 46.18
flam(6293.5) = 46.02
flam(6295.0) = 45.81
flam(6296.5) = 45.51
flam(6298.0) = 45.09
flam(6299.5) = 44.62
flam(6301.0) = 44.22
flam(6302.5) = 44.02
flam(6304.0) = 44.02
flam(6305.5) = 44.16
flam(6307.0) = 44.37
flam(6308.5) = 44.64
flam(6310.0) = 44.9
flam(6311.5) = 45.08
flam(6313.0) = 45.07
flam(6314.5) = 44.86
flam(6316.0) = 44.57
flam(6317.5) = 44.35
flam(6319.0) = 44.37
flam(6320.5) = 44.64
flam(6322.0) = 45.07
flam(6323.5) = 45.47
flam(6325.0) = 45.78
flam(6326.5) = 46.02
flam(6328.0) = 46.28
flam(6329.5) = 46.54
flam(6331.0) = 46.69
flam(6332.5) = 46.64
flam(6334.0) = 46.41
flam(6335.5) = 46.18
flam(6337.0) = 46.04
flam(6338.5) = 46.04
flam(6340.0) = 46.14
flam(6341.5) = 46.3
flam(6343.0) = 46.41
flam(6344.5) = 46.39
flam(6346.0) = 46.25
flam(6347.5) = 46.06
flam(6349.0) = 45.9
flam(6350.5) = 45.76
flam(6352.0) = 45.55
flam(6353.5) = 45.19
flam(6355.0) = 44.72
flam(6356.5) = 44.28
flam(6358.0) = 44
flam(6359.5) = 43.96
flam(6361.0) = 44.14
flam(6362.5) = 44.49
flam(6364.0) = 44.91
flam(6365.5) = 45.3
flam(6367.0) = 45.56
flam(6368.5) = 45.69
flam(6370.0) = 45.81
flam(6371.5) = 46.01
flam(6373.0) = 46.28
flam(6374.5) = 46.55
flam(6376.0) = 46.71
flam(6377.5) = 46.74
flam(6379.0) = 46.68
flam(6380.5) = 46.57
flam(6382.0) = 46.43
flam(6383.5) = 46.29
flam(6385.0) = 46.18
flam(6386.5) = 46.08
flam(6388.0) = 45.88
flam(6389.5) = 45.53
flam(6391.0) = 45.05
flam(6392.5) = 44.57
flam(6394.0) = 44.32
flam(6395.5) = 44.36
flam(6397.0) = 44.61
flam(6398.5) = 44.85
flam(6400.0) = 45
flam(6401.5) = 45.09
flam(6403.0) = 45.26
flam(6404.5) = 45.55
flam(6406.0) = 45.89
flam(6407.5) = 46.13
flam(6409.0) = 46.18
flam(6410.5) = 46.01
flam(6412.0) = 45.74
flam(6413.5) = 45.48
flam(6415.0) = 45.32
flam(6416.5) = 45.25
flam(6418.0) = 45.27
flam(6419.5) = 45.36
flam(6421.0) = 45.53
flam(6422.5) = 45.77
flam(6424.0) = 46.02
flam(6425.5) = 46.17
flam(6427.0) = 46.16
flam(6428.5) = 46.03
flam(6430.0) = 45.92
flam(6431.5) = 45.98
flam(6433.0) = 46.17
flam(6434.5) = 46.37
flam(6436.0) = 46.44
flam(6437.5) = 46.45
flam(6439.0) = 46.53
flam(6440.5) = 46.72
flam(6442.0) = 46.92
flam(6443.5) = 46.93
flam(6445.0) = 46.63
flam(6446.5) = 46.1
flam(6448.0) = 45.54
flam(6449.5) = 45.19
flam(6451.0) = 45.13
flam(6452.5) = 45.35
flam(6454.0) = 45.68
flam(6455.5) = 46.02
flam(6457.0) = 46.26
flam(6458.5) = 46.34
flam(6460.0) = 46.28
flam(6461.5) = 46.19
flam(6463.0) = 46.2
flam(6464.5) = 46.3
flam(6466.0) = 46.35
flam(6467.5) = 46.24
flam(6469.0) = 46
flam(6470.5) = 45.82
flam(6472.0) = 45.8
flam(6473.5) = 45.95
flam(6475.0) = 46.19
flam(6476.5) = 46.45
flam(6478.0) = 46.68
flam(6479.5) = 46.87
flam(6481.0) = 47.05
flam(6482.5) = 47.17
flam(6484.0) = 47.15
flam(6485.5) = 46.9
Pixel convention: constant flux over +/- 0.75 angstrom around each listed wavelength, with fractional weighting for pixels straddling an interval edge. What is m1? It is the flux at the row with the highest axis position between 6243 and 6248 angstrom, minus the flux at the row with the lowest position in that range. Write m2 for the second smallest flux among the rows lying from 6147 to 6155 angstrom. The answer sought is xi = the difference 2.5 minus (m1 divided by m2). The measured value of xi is 2.49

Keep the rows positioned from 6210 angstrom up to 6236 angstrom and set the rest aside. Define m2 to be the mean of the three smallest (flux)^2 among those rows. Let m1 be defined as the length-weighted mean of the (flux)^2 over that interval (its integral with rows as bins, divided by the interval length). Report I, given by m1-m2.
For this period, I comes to 213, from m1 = 1881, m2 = 1668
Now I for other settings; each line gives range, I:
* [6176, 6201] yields 77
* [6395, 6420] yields 70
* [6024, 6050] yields 52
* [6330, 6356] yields 80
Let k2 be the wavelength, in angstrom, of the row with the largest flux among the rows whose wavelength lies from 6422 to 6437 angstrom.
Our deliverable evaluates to 6436.0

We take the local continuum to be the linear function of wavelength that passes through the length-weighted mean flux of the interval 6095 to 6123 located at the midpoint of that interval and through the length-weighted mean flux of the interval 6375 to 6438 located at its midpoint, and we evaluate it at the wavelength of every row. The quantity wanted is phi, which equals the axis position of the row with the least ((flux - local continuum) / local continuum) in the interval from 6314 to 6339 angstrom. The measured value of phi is 6317.5 angstrom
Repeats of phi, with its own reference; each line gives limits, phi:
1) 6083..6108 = 6092.5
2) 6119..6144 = 6137.5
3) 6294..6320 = 6302.5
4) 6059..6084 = 6080.5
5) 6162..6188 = 6169.0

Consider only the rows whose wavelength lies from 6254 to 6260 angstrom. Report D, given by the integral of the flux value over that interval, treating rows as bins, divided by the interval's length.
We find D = 41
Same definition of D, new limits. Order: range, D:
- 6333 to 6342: 46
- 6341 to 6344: 46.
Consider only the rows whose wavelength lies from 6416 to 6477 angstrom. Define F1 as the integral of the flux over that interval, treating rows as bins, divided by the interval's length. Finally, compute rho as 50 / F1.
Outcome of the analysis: 1.09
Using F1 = 46.1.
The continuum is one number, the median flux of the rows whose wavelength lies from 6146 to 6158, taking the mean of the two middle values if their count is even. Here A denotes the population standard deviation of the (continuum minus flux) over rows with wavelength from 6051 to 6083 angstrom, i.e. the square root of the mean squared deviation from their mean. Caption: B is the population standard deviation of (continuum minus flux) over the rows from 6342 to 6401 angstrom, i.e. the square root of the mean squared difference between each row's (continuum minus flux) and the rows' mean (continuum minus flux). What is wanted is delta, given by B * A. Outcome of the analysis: 0.67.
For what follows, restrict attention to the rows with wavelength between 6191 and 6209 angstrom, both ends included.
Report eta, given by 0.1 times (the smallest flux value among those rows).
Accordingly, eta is 4.4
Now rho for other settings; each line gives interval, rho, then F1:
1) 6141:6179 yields 1.11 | 45.2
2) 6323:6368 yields 1.10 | 45.6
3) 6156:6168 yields 1.12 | 44.5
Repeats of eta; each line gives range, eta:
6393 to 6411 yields 4.4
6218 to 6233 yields 4.1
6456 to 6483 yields 4.6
